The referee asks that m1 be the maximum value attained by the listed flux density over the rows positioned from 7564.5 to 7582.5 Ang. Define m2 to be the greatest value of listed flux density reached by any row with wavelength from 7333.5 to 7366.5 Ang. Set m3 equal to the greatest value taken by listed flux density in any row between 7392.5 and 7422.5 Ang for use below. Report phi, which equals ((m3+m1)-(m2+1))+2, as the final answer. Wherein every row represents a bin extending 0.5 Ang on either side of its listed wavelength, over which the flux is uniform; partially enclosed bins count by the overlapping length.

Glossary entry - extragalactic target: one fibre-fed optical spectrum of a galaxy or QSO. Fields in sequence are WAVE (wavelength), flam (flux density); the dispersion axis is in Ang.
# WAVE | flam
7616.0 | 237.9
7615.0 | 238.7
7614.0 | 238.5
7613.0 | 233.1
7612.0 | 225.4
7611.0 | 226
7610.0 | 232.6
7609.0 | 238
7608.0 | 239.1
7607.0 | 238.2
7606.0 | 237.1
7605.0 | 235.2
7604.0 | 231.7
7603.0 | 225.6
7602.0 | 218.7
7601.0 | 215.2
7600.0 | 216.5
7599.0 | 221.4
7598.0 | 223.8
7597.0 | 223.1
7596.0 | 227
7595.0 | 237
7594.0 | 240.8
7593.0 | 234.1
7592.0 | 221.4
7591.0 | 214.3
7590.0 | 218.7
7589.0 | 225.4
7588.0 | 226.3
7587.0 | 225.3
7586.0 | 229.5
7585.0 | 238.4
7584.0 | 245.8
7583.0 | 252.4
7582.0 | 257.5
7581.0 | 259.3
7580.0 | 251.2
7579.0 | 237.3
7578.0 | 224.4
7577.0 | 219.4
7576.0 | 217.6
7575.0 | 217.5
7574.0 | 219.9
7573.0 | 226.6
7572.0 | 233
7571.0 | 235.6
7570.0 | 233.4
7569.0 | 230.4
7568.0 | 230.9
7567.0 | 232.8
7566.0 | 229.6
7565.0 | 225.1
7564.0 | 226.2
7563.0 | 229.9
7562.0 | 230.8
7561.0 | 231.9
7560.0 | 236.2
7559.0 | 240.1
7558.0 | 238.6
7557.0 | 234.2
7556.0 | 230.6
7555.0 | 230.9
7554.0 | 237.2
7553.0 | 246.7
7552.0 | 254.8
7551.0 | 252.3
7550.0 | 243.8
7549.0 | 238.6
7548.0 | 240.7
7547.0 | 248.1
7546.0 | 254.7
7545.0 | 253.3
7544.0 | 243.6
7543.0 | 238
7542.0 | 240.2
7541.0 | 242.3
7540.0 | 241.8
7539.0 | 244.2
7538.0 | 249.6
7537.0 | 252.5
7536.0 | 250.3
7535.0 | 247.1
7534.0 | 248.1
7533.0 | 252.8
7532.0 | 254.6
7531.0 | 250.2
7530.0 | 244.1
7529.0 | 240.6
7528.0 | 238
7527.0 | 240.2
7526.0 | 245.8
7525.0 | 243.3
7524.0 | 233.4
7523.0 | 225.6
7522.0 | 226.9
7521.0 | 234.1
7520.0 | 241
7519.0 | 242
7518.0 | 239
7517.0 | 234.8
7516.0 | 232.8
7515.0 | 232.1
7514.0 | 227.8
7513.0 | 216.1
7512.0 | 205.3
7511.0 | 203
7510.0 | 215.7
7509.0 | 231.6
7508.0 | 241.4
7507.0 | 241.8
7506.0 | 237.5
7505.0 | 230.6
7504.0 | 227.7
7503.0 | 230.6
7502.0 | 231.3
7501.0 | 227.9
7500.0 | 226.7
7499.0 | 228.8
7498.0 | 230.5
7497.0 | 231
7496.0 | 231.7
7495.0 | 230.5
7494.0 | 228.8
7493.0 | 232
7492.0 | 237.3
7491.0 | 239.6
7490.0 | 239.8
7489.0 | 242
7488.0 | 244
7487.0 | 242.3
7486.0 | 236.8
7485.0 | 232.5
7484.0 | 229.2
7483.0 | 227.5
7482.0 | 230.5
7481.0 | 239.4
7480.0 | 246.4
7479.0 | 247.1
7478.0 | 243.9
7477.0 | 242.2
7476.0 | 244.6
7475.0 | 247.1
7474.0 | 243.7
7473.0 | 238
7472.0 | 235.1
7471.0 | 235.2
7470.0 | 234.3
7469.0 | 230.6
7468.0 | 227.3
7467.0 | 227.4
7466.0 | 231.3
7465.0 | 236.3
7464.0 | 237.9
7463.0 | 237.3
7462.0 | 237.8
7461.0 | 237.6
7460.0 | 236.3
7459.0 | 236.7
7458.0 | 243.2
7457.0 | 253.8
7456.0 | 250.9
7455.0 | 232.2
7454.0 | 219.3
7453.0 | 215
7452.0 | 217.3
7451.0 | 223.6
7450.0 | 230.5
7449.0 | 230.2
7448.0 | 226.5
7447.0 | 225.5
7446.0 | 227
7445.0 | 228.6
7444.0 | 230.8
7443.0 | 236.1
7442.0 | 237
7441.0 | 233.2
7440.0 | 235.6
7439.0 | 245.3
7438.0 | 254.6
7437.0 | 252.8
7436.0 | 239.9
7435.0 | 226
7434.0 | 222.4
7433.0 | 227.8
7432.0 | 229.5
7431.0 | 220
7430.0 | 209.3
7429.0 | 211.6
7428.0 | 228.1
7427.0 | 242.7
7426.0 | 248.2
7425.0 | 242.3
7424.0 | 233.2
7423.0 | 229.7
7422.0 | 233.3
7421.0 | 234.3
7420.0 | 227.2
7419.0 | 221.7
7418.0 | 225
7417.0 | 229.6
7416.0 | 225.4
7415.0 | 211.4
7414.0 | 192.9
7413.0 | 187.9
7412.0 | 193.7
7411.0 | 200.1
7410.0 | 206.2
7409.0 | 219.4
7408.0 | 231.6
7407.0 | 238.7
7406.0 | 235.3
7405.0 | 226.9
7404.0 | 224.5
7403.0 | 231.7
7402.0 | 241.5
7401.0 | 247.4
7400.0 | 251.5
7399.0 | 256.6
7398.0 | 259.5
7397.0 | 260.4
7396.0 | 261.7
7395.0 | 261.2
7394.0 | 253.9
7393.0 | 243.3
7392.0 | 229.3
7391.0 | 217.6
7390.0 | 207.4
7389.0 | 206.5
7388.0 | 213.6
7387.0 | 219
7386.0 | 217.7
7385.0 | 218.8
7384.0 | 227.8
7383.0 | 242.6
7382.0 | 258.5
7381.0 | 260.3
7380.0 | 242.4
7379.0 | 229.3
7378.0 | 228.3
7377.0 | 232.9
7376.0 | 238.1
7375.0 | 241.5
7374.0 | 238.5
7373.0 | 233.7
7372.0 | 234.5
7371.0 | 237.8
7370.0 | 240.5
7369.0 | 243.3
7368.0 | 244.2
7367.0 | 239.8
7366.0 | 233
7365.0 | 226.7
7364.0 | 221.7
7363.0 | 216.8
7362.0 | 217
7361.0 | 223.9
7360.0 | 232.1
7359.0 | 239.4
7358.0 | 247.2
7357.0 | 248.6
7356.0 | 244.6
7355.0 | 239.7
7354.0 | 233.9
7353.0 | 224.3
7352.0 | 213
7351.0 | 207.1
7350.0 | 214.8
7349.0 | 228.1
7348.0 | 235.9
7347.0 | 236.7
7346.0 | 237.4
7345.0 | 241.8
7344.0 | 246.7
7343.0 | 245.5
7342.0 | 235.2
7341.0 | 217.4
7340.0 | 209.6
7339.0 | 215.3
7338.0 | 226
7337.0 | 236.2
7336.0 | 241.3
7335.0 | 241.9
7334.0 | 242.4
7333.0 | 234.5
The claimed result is 273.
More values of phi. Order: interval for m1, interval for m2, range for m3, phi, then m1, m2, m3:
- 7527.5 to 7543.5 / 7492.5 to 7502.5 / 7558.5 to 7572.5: 264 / 254.6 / 232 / 240.1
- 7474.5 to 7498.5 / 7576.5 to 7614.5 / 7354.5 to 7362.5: 237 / 247.1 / 259.3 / 248.6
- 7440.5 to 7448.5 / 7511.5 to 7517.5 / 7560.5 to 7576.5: 239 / 237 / 234.8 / 235.6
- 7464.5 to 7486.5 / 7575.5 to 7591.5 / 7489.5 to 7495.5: 229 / 247.1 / 259.3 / 239.8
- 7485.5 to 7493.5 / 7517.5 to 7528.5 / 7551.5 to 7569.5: 254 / 244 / 245.8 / 254.8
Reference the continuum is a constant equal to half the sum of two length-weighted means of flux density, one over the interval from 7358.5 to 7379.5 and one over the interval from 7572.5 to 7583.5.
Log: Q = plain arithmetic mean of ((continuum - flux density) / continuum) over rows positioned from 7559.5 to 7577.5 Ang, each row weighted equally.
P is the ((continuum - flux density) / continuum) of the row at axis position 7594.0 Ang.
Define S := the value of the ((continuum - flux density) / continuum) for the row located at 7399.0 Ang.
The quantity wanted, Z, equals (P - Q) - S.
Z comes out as 0.04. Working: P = -0.029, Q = 0.025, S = -0.10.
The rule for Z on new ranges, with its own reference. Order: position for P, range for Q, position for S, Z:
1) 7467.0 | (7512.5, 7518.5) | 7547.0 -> 0.07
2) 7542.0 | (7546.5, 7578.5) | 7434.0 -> -0.08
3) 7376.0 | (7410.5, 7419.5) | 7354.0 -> -0.12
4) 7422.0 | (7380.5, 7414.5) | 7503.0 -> -0.03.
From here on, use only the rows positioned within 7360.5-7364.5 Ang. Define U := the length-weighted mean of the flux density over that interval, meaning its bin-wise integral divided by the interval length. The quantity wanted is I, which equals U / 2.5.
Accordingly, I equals 88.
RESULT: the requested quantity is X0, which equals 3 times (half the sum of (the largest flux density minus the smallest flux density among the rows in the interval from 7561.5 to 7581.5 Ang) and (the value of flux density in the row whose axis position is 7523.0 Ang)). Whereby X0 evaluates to 401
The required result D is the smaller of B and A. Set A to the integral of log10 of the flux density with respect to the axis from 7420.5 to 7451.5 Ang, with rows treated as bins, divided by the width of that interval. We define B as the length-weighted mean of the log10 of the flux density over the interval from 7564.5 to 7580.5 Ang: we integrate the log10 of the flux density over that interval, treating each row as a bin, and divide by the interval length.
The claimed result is 2.36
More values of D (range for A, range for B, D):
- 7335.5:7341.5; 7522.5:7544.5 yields 2.35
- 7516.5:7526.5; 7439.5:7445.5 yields 2.37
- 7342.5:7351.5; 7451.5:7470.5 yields 2.37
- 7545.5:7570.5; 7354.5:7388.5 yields 2.37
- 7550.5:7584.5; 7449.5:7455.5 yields 2.35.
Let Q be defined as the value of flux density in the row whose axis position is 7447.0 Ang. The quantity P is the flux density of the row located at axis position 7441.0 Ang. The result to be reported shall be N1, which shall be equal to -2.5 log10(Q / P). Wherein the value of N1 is 0.036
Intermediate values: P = 233.2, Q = 225.5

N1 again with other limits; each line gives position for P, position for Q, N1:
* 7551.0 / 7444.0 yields 0.097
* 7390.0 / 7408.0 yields -0.120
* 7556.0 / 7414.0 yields 0.194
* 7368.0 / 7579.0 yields 0.031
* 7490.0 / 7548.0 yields -0.004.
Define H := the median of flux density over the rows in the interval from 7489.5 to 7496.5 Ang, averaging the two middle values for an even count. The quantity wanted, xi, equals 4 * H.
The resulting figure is 928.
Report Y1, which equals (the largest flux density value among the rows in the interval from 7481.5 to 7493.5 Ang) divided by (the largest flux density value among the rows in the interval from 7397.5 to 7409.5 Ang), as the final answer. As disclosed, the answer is 0.94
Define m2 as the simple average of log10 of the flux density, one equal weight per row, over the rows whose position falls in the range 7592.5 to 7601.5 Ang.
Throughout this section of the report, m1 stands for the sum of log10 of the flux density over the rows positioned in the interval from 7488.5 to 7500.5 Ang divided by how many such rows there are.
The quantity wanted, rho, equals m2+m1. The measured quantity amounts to 4.72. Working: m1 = 2.368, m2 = 2.355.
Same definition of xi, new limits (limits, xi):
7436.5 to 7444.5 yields 946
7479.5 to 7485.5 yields 926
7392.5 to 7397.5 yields 1042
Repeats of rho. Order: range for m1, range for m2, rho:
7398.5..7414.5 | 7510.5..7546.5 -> 4.73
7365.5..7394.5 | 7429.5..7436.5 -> 4.72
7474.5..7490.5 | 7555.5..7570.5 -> 4.75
